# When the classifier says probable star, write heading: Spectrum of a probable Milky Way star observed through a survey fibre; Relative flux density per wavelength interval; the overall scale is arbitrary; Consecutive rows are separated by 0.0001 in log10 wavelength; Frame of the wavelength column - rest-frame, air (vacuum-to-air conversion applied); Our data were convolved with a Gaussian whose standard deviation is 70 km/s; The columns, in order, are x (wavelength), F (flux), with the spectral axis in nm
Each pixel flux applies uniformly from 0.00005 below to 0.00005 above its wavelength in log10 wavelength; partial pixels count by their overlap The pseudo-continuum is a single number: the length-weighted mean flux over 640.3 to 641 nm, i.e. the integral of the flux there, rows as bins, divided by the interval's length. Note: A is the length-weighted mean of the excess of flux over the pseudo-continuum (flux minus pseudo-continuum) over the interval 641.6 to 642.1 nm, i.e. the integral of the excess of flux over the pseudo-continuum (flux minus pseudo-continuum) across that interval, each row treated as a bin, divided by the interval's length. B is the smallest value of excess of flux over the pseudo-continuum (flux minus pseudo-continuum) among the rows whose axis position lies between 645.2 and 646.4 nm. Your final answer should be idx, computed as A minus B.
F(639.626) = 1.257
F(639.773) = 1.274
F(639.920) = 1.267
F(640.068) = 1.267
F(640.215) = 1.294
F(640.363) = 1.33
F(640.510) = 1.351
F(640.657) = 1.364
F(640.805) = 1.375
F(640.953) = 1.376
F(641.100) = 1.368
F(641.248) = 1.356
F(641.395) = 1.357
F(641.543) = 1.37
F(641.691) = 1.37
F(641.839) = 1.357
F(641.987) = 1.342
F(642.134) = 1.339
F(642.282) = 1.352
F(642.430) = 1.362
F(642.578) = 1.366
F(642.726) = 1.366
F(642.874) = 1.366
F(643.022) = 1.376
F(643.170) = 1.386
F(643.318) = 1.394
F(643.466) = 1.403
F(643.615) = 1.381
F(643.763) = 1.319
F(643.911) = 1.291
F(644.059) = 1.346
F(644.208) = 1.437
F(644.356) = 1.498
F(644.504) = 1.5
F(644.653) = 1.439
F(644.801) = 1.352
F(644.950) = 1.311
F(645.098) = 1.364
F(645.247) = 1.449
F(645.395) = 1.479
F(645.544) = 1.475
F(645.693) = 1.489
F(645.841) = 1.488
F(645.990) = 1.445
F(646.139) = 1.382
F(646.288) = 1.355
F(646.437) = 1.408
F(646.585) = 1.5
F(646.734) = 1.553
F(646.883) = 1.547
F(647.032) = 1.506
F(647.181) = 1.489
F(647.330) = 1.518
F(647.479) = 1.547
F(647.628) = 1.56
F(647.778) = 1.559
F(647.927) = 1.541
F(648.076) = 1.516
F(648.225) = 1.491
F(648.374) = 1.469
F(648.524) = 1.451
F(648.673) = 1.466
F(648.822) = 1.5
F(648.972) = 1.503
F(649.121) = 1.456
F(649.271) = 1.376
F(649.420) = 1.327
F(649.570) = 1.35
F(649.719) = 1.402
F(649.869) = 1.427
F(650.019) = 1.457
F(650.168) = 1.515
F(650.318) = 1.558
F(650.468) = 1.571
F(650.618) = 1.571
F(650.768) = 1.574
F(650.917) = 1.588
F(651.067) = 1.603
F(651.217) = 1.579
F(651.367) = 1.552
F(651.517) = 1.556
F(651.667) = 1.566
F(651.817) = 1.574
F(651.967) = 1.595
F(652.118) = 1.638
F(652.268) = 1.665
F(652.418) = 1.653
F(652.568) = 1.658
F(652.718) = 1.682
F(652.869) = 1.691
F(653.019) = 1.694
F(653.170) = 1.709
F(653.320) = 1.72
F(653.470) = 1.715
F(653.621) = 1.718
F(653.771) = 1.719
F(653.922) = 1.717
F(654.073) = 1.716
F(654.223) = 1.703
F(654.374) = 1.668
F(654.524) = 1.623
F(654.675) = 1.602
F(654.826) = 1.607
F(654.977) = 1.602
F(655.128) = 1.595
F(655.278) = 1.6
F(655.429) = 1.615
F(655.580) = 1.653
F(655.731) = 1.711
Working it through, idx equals 0.00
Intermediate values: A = 0.00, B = -0.004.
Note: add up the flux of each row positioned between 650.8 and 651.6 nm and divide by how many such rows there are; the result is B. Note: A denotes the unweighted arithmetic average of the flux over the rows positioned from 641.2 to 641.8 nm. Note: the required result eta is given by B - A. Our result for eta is 0.21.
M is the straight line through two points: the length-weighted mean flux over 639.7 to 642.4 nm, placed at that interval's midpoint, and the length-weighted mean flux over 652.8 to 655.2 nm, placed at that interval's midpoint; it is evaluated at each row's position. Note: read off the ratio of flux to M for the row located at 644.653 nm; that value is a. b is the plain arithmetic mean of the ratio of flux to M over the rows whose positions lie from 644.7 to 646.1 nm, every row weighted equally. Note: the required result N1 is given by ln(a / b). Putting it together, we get 0.02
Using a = 1.00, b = 0.98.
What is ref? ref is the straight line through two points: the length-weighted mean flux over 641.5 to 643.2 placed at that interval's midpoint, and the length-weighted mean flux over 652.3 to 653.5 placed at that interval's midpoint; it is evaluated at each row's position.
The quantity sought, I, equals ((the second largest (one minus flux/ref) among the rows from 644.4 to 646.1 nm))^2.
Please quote 0.004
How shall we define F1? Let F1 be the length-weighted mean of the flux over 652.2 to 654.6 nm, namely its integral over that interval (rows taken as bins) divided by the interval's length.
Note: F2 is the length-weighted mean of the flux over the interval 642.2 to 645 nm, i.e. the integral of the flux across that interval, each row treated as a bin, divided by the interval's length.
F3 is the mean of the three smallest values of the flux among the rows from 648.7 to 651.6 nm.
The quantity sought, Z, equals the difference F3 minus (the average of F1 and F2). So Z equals -0.19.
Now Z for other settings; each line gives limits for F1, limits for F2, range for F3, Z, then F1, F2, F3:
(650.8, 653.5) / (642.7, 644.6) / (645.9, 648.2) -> -0.13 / 1.63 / 1.390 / 1.38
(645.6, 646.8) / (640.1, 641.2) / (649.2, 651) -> -0.05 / 1.45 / 1.348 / 1.35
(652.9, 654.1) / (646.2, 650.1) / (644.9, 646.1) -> -0.22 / 1.71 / 1.472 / 1.37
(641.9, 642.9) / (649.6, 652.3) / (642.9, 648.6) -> -0.15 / 1.36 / 1.550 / 1.31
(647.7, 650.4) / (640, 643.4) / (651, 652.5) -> 0.15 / 1.46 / 1.356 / 1.56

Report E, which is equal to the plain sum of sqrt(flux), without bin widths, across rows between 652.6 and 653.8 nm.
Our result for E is 10.4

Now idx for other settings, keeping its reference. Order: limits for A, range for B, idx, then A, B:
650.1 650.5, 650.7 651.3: -0.03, 0.19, 0.215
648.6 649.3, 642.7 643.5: 0.10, 0.11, 0.007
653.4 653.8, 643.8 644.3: 0.43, 0.36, -0.068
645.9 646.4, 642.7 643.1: 0.03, 0.04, 0.007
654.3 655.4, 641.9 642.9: 0.27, 0.25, -0.020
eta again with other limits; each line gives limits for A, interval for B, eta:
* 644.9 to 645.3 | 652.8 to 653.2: 0.32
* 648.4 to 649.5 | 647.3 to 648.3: 0.09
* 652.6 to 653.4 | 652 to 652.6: -0.05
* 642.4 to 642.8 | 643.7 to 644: -0.06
